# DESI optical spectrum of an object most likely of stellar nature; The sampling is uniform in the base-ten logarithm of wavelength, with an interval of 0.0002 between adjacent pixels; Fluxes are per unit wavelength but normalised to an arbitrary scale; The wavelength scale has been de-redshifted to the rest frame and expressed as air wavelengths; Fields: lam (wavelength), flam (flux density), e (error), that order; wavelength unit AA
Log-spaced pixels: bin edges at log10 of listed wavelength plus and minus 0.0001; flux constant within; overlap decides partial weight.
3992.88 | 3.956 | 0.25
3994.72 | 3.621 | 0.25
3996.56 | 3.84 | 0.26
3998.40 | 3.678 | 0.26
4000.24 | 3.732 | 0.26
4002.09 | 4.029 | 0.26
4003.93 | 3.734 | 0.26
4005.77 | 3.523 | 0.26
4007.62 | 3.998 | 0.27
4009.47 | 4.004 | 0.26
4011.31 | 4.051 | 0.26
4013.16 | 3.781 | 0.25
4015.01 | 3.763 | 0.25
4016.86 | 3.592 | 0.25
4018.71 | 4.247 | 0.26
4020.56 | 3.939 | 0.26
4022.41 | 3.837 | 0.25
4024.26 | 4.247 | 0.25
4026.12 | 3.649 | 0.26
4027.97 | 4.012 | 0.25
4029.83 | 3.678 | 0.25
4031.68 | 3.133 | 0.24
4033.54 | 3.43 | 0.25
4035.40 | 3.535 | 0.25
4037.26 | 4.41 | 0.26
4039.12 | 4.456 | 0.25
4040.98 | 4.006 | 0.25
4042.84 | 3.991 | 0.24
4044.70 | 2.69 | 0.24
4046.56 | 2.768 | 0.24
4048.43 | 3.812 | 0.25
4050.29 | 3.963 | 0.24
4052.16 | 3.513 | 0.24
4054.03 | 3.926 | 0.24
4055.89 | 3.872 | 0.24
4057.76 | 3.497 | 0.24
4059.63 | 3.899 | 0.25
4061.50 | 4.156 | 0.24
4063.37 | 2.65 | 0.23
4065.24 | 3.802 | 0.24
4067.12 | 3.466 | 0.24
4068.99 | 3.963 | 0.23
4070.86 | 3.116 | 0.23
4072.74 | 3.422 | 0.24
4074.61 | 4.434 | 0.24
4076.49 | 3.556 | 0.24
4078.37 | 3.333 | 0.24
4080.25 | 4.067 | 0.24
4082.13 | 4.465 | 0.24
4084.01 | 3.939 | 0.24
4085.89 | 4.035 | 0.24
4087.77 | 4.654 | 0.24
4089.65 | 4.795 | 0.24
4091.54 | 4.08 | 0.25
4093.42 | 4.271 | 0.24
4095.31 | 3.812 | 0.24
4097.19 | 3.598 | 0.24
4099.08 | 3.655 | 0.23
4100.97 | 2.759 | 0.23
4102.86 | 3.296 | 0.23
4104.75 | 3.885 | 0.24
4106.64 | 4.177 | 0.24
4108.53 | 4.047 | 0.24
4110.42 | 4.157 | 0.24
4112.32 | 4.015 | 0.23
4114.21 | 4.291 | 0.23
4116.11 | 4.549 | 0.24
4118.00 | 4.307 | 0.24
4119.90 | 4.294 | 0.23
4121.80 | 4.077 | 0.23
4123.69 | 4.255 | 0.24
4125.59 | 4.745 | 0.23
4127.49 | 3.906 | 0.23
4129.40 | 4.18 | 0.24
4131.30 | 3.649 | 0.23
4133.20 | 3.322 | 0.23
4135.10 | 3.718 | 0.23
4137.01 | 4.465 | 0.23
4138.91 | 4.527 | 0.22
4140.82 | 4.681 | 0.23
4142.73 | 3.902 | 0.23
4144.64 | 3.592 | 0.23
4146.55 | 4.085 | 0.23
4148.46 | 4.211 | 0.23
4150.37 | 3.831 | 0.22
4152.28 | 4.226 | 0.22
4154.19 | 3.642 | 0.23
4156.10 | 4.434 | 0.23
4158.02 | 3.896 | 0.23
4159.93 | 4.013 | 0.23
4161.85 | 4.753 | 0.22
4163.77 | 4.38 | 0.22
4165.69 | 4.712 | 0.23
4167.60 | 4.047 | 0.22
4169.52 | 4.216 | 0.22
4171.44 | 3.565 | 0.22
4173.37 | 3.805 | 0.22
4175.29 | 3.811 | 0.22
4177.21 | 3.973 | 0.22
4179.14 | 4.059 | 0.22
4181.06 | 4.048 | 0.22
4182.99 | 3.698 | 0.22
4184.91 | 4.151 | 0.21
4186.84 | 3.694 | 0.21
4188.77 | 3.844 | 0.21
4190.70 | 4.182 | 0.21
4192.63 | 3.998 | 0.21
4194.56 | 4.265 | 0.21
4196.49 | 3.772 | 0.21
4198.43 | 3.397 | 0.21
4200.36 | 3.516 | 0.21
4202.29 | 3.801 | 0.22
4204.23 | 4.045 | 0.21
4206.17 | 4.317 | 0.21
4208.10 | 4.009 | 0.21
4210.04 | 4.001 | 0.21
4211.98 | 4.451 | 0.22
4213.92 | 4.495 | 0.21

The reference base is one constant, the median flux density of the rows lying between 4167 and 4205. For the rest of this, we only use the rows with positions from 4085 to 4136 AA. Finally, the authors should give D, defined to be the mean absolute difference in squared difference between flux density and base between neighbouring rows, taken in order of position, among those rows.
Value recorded 0.29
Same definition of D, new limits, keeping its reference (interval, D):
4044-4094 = 0.37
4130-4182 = 0.20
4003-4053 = 0.20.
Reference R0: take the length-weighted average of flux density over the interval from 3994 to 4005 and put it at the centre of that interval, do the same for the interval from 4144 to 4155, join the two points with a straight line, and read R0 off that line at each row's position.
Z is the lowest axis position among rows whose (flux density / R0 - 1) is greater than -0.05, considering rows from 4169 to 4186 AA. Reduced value 4169.52 AA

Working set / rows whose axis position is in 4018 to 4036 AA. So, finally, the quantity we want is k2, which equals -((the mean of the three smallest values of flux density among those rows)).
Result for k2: -3.37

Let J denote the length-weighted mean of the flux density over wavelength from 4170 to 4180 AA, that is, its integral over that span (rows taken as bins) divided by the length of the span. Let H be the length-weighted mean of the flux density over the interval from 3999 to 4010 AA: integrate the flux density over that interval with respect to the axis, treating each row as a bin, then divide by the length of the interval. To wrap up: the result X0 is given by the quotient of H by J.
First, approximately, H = 3.82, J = 3.9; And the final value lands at 0.99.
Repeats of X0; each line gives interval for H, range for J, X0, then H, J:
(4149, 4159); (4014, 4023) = 1.04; 4.02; 3.9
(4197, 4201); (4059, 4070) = 0.96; 3.48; 3.6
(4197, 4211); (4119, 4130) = 0.91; 3.87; 4.2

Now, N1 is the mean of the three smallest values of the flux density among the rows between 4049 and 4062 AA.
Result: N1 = 3.63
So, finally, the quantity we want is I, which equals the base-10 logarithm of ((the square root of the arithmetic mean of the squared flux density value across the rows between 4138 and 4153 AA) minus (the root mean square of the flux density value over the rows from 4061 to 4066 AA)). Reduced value -0.26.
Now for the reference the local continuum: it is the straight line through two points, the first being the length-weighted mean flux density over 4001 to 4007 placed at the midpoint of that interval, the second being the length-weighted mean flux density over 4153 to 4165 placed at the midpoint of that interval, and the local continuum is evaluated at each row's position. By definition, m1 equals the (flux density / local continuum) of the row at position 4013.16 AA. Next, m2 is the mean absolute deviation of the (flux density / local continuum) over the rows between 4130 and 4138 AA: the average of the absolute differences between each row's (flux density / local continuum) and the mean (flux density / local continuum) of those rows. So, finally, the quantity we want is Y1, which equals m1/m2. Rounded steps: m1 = 0.996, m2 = 0.081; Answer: 12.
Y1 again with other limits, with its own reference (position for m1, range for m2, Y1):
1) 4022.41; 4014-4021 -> 19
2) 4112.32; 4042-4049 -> 7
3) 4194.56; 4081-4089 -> 14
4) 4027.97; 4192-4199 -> 16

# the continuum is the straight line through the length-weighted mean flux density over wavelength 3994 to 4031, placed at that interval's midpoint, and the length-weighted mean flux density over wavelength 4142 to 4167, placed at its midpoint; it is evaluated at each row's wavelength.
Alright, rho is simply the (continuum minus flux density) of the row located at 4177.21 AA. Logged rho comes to 0.20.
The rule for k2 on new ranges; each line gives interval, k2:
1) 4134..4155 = -3.65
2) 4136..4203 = -3.49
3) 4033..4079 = -2.70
